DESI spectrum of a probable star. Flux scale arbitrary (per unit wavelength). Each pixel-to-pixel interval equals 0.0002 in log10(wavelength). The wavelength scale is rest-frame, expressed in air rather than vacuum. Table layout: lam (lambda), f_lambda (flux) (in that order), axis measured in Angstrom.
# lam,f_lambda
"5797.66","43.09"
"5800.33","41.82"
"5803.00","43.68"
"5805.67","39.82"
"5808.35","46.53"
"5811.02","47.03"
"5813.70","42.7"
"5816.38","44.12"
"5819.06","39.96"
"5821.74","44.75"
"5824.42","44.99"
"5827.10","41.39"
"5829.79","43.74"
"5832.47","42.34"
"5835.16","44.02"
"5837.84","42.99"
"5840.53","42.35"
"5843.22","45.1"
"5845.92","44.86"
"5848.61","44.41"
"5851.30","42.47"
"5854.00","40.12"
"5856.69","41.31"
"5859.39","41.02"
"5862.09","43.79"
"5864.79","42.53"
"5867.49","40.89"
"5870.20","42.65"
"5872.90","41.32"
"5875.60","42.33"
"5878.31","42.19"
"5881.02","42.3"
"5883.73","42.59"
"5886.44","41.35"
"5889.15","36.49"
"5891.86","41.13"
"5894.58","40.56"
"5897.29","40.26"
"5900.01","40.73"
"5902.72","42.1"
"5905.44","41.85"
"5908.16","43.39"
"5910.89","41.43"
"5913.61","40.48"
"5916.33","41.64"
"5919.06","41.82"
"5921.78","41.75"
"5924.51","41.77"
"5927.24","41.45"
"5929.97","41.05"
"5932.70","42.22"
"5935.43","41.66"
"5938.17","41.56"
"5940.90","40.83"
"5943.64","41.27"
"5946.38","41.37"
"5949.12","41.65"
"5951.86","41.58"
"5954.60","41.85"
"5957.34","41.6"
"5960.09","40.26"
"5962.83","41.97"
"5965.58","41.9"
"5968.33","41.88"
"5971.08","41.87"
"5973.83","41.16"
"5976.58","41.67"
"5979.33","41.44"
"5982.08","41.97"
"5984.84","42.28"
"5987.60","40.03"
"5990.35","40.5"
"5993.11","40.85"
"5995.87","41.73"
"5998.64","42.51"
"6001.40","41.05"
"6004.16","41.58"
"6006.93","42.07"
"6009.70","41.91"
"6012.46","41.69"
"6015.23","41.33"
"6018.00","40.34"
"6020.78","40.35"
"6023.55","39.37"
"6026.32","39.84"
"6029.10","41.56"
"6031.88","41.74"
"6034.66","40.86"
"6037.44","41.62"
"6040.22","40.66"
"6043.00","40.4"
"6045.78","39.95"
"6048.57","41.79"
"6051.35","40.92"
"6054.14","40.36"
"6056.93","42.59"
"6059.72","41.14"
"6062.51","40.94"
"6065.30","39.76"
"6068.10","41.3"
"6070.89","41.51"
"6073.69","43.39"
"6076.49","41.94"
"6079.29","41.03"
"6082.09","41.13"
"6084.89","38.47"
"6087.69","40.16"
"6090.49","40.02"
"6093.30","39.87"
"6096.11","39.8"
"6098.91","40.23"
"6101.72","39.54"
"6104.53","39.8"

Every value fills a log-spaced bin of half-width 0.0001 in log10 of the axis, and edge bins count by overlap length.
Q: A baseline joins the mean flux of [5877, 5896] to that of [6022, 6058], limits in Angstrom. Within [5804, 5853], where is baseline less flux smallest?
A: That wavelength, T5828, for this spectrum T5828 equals 5811.02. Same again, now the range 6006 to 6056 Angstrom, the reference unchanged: 6006.93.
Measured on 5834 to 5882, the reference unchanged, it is 5843.22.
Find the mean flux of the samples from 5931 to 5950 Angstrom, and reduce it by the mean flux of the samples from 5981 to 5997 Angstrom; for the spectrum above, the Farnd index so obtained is 0.3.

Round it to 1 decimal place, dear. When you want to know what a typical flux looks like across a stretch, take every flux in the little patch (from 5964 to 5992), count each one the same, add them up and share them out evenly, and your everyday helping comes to 41.5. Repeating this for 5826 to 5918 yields 42.0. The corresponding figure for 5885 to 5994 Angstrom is 41.3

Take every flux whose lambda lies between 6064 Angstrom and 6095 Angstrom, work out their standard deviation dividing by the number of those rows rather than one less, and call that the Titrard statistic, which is 1.3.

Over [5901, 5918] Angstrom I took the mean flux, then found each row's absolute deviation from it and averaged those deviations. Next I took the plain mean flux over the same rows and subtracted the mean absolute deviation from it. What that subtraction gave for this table 41.2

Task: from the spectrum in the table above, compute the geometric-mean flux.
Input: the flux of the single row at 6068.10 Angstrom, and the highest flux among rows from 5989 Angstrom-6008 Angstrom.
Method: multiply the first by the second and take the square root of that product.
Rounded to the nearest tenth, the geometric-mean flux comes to 41.9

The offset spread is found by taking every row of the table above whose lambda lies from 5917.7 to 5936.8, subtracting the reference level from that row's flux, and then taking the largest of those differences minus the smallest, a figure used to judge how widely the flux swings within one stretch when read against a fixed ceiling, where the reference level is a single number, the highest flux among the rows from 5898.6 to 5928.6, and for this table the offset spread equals 1.2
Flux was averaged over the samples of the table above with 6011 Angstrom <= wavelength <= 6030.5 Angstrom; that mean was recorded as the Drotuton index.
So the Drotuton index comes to 40.6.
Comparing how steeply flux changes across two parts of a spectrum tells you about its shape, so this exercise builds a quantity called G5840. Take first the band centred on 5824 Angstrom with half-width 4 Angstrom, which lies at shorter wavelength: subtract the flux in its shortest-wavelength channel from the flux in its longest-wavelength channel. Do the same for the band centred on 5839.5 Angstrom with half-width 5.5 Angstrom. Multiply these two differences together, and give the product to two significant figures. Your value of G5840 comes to -3.6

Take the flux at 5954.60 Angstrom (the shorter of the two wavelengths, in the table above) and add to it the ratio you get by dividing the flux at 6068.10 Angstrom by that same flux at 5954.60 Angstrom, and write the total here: 42.8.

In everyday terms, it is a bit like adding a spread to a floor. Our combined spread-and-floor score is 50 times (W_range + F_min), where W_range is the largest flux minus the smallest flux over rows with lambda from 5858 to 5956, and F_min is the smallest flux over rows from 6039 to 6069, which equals 2353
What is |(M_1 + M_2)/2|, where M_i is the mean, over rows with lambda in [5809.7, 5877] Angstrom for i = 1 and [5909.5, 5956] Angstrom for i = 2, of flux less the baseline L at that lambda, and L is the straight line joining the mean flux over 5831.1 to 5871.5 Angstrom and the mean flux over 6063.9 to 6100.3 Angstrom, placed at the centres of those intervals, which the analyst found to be 0.19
